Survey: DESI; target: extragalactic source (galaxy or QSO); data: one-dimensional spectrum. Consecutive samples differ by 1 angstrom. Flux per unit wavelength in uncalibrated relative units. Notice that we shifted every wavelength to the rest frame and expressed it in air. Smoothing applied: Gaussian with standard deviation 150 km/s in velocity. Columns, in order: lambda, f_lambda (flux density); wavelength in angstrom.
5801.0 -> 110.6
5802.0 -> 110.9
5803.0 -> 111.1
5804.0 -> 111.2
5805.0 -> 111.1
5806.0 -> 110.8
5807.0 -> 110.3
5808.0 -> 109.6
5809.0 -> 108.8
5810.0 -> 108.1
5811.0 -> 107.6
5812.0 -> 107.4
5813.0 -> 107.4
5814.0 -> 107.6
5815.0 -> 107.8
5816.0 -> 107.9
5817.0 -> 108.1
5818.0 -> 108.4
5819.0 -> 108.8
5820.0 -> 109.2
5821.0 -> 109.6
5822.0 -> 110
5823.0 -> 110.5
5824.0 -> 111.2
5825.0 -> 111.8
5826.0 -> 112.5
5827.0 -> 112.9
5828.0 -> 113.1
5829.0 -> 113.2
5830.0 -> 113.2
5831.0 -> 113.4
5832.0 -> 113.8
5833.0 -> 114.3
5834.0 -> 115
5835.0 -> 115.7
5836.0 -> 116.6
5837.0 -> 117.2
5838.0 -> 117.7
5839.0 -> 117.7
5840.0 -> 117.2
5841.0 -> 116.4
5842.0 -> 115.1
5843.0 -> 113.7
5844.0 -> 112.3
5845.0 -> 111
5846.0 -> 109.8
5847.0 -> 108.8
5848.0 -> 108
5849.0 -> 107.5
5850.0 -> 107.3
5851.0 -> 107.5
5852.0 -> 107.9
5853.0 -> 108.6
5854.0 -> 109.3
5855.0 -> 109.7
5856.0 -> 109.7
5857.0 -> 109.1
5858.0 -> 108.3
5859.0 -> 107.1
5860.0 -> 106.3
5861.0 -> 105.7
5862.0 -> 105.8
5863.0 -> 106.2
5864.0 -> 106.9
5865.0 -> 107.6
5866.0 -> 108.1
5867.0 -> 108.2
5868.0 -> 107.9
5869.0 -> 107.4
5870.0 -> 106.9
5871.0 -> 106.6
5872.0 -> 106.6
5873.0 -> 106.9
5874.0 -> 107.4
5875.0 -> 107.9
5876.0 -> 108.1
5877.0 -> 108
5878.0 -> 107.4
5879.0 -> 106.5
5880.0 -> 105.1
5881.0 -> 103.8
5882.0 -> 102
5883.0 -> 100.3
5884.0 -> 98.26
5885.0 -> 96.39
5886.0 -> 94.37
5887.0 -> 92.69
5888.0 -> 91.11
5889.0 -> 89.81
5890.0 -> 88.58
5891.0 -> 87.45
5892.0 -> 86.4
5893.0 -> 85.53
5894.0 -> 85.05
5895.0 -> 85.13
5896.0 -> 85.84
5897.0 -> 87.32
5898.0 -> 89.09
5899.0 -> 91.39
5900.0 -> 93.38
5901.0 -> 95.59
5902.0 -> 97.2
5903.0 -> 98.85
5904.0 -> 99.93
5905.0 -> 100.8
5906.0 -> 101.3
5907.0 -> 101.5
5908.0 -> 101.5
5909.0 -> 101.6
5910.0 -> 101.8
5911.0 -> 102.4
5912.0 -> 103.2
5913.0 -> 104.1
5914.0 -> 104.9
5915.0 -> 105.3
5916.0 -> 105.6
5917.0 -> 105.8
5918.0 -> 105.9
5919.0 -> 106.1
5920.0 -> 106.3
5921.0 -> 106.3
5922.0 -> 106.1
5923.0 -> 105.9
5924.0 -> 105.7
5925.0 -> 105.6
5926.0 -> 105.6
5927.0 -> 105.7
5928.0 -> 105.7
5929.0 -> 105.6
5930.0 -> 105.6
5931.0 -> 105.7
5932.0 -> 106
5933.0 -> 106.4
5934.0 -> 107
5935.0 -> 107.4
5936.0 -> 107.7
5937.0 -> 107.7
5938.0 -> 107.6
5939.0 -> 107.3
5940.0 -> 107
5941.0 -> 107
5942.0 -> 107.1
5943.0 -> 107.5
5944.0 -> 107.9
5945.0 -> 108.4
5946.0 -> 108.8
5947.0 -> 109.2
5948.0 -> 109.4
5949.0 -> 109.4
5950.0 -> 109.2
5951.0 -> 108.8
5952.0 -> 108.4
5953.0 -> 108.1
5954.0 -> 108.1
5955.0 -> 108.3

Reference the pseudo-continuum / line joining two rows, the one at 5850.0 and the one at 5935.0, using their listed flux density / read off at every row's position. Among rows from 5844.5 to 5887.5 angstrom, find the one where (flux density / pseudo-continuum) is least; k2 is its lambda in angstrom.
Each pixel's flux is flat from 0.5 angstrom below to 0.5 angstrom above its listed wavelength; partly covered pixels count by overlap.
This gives 5887.0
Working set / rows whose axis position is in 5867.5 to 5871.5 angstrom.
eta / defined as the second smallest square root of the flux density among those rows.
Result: 10.3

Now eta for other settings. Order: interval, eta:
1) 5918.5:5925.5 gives 10.3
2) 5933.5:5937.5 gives 10.4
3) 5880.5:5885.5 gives 9.9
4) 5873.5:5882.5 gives 10.2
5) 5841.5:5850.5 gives 10.4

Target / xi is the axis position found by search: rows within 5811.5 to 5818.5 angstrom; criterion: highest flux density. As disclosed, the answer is 5818.0 angstrom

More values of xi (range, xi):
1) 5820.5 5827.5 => 5827.0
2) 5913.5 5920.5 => 5920.0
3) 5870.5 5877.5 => 5876.0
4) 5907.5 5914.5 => 5914.0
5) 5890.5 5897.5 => 5891.0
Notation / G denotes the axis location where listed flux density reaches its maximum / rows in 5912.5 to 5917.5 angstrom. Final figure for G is 5917.0 angstrom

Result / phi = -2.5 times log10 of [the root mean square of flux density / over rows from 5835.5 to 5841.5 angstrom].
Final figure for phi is -5.17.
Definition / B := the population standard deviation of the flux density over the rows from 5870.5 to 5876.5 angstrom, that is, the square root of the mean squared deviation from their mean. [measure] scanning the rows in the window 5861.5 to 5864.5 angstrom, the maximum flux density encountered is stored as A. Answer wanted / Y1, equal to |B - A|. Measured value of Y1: 106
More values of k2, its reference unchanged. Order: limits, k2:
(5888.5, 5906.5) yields 5894.0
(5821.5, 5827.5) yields 5822.0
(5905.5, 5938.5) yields 5906.0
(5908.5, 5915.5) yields 5909.0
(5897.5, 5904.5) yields 5898.0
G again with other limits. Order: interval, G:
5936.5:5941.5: 5937.0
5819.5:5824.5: 5824.0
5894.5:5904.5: 5904.0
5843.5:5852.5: 5844.0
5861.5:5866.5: 5866.0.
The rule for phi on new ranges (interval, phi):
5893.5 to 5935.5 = -5.02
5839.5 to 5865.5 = -5.10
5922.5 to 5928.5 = -5.06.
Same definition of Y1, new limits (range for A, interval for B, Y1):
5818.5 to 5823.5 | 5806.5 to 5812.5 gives 109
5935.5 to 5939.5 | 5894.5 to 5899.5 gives 105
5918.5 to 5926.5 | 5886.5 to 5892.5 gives 104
